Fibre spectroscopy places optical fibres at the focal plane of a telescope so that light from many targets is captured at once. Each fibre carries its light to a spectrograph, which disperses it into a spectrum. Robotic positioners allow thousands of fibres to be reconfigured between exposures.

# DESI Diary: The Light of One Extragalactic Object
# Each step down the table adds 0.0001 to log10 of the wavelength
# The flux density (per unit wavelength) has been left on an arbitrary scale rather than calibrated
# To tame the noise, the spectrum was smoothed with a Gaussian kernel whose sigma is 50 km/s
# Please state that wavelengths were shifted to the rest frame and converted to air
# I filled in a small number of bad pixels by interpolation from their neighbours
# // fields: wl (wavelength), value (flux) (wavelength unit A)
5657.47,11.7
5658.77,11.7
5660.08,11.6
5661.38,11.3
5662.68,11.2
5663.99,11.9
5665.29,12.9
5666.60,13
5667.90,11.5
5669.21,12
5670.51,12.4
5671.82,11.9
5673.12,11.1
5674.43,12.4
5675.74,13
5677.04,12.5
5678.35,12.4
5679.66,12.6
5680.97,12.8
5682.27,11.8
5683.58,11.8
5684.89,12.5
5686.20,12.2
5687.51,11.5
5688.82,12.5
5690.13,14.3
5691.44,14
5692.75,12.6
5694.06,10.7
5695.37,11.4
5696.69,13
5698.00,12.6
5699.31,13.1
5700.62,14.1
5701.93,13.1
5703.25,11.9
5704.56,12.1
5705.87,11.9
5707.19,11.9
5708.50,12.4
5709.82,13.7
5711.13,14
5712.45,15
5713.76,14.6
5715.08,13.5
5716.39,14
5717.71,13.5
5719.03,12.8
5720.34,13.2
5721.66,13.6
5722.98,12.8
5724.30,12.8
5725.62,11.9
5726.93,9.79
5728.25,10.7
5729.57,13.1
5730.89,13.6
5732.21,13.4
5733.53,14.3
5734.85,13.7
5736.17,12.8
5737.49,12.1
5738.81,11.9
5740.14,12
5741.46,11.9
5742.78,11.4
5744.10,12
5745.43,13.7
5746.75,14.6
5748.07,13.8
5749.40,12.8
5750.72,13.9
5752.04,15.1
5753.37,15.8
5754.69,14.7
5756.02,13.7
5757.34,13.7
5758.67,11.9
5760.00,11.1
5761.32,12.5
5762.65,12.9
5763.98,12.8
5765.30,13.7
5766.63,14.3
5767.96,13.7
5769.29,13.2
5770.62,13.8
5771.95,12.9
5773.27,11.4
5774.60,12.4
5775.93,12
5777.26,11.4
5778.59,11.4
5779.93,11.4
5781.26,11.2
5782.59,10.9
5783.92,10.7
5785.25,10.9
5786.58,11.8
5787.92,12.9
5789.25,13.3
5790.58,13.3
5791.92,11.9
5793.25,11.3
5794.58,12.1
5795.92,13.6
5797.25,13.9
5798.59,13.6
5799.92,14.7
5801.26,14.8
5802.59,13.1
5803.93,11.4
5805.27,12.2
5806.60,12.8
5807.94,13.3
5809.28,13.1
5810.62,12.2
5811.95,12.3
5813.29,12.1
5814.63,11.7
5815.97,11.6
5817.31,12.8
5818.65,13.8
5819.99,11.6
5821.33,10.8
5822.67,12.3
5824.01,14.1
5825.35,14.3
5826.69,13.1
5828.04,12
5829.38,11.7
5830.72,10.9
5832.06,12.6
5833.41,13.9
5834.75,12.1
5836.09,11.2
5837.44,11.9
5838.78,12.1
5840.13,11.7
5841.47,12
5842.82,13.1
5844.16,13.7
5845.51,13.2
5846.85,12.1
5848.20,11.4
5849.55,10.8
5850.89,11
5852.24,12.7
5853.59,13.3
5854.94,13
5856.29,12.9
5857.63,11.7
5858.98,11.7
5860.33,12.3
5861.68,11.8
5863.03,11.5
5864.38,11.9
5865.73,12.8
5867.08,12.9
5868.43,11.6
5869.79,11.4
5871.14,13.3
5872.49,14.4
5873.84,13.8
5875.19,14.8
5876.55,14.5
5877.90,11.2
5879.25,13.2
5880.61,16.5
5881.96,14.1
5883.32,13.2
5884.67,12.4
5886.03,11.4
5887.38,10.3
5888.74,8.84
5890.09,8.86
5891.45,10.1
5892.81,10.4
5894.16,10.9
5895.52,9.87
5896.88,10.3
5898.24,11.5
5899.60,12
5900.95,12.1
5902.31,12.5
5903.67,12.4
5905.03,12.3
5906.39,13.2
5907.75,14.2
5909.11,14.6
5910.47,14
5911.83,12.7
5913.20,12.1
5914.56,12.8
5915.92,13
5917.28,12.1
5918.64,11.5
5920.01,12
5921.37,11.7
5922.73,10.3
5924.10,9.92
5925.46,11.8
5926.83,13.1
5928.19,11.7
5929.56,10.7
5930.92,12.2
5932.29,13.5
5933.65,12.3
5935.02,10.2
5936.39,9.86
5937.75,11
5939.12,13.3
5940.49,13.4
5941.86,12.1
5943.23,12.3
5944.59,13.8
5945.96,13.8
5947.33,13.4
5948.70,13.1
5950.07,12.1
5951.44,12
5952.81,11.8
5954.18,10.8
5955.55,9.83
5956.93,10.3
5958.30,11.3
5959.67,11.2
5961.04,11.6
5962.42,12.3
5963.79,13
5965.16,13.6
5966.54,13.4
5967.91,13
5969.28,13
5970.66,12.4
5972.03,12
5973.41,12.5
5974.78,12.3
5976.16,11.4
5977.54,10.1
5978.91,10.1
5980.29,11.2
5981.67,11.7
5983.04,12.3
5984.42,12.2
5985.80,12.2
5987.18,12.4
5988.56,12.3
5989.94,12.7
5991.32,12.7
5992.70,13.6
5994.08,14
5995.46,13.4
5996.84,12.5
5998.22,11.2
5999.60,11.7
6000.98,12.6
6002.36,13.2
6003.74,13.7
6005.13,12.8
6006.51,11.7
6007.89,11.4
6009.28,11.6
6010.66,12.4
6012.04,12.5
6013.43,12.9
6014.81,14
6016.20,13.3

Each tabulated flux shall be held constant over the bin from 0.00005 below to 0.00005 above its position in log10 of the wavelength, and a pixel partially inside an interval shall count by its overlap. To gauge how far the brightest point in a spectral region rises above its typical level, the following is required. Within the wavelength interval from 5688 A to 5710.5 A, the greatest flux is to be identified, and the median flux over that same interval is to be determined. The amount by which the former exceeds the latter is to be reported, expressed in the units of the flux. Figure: 1.70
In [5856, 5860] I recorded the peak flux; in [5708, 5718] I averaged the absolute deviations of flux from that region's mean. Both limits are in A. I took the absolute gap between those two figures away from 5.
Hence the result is -7.3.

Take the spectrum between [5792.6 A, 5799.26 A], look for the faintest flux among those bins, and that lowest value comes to 11.3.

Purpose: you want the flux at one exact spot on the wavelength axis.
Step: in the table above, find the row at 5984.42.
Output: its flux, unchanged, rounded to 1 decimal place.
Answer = 12.2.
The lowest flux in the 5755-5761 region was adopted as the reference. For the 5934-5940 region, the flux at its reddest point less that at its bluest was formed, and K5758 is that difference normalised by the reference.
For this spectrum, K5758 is 0.28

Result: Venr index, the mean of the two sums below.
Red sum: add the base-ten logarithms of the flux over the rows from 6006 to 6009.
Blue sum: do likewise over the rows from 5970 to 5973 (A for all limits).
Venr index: 2.15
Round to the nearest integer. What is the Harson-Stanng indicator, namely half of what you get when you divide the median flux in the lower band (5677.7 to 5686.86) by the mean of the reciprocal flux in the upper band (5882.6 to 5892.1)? 65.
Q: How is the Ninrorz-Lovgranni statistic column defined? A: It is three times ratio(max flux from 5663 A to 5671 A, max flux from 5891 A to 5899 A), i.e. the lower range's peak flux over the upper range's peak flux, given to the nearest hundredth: 3.39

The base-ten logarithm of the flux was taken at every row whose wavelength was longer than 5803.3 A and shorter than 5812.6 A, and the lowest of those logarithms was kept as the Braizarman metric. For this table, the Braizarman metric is 1.06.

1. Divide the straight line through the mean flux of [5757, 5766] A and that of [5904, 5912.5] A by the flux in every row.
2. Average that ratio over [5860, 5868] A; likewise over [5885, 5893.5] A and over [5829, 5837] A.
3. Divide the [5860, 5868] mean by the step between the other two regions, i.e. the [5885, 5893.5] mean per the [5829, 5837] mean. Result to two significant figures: 0.88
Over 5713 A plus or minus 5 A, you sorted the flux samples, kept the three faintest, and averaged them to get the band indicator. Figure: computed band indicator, 13.1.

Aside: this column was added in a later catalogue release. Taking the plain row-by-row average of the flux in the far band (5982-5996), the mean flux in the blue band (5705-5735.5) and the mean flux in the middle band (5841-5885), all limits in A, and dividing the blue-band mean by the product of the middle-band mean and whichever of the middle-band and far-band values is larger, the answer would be 0.080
